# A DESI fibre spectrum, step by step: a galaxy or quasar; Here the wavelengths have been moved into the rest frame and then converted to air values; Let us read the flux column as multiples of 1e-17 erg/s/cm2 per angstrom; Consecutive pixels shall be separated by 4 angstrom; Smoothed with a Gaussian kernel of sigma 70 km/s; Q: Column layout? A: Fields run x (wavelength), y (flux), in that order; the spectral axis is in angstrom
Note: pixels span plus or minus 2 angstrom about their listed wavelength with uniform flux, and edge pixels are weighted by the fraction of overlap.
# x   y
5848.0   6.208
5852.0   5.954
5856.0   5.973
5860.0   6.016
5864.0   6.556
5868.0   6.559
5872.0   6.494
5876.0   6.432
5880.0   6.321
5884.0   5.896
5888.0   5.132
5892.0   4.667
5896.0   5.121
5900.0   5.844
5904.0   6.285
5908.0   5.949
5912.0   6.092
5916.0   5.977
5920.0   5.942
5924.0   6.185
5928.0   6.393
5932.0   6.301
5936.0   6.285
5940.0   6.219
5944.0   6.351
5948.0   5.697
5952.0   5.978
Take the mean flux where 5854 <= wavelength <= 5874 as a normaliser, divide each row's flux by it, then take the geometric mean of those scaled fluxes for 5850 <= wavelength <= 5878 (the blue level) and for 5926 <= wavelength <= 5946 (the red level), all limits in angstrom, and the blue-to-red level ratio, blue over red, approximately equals 0.99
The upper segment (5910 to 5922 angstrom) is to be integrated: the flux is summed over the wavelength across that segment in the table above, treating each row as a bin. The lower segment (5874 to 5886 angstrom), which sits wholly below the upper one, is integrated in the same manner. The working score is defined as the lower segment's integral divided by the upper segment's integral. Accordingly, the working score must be 1.04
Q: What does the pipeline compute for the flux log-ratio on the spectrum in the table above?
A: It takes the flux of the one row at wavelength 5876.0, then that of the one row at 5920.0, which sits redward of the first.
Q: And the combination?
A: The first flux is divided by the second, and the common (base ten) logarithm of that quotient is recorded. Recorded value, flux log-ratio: 0.03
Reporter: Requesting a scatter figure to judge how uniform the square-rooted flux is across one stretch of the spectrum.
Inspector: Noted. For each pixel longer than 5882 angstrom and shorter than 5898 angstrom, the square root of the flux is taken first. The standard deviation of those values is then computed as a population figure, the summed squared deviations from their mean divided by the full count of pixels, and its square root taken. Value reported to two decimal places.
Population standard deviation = 0.10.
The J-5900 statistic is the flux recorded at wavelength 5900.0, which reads 5.844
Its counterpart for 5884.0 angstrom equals 5.896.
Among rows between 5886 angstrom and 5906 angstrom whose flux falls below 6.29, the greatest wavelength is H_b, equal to 5904.0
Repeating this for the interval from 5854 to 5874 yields 5860.0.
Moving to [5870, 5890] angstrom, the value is 5888.0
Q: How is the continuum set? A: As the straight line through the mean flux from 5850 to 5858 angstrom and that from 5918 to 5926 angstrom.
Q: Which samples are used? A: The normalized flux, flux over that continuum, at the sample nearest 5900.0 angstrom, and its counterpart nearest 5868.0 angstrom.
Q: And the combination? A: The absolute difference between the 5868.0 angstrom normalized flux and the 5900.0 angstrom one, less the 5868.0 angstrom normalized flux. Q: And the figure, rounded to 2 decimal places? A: -0.97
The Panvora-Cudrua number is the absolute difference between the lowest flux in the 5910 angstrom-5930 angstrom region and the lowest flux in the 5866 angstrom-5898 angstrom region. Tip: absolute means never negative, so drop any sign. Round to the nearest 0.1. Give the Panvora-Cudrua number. 1.3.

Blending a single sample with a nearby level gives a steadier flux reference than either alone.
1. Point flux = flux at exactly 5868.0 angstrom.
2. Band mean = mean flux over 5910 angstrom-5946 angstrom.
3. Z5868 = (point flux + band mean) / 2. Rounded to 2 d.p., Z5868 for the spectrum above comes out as 6.38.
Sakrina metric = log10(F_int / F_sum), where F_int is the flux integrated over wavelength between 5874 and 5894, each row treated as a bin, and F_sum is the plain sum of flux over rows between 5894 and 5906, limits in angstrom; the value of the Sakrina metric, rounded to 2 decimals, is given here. 0.82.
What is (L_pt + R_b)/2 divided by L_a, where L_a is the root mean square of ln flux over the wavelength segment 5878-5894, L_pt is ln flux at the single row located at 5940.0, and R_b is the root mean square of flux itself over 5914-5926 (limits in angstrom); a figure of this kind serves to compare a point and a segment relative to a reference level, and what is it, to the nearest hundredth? 2.31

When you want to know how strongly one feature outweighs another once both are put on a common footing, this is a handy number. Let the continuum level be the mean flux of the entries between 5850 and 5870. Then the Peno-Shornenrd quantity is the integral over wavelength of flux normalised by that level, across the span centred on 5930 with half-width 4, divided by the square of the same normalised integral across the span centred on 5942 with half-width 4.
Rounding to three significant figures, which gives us 0.125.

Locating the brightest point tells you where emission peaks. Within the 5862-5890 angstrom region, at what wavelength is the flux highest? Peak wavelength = 5868.0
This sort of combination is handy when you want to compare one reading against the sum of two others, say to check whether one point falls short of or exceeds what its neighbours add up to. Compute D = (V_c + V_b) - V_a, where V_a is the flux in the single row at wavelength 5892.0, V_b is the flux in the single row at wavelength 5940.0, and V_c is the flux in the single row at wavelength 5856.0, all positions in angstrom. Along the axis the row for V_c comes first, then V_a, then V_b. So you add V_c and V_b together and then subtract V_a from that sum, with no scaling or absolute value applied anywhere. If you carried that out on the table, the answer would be 7.5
